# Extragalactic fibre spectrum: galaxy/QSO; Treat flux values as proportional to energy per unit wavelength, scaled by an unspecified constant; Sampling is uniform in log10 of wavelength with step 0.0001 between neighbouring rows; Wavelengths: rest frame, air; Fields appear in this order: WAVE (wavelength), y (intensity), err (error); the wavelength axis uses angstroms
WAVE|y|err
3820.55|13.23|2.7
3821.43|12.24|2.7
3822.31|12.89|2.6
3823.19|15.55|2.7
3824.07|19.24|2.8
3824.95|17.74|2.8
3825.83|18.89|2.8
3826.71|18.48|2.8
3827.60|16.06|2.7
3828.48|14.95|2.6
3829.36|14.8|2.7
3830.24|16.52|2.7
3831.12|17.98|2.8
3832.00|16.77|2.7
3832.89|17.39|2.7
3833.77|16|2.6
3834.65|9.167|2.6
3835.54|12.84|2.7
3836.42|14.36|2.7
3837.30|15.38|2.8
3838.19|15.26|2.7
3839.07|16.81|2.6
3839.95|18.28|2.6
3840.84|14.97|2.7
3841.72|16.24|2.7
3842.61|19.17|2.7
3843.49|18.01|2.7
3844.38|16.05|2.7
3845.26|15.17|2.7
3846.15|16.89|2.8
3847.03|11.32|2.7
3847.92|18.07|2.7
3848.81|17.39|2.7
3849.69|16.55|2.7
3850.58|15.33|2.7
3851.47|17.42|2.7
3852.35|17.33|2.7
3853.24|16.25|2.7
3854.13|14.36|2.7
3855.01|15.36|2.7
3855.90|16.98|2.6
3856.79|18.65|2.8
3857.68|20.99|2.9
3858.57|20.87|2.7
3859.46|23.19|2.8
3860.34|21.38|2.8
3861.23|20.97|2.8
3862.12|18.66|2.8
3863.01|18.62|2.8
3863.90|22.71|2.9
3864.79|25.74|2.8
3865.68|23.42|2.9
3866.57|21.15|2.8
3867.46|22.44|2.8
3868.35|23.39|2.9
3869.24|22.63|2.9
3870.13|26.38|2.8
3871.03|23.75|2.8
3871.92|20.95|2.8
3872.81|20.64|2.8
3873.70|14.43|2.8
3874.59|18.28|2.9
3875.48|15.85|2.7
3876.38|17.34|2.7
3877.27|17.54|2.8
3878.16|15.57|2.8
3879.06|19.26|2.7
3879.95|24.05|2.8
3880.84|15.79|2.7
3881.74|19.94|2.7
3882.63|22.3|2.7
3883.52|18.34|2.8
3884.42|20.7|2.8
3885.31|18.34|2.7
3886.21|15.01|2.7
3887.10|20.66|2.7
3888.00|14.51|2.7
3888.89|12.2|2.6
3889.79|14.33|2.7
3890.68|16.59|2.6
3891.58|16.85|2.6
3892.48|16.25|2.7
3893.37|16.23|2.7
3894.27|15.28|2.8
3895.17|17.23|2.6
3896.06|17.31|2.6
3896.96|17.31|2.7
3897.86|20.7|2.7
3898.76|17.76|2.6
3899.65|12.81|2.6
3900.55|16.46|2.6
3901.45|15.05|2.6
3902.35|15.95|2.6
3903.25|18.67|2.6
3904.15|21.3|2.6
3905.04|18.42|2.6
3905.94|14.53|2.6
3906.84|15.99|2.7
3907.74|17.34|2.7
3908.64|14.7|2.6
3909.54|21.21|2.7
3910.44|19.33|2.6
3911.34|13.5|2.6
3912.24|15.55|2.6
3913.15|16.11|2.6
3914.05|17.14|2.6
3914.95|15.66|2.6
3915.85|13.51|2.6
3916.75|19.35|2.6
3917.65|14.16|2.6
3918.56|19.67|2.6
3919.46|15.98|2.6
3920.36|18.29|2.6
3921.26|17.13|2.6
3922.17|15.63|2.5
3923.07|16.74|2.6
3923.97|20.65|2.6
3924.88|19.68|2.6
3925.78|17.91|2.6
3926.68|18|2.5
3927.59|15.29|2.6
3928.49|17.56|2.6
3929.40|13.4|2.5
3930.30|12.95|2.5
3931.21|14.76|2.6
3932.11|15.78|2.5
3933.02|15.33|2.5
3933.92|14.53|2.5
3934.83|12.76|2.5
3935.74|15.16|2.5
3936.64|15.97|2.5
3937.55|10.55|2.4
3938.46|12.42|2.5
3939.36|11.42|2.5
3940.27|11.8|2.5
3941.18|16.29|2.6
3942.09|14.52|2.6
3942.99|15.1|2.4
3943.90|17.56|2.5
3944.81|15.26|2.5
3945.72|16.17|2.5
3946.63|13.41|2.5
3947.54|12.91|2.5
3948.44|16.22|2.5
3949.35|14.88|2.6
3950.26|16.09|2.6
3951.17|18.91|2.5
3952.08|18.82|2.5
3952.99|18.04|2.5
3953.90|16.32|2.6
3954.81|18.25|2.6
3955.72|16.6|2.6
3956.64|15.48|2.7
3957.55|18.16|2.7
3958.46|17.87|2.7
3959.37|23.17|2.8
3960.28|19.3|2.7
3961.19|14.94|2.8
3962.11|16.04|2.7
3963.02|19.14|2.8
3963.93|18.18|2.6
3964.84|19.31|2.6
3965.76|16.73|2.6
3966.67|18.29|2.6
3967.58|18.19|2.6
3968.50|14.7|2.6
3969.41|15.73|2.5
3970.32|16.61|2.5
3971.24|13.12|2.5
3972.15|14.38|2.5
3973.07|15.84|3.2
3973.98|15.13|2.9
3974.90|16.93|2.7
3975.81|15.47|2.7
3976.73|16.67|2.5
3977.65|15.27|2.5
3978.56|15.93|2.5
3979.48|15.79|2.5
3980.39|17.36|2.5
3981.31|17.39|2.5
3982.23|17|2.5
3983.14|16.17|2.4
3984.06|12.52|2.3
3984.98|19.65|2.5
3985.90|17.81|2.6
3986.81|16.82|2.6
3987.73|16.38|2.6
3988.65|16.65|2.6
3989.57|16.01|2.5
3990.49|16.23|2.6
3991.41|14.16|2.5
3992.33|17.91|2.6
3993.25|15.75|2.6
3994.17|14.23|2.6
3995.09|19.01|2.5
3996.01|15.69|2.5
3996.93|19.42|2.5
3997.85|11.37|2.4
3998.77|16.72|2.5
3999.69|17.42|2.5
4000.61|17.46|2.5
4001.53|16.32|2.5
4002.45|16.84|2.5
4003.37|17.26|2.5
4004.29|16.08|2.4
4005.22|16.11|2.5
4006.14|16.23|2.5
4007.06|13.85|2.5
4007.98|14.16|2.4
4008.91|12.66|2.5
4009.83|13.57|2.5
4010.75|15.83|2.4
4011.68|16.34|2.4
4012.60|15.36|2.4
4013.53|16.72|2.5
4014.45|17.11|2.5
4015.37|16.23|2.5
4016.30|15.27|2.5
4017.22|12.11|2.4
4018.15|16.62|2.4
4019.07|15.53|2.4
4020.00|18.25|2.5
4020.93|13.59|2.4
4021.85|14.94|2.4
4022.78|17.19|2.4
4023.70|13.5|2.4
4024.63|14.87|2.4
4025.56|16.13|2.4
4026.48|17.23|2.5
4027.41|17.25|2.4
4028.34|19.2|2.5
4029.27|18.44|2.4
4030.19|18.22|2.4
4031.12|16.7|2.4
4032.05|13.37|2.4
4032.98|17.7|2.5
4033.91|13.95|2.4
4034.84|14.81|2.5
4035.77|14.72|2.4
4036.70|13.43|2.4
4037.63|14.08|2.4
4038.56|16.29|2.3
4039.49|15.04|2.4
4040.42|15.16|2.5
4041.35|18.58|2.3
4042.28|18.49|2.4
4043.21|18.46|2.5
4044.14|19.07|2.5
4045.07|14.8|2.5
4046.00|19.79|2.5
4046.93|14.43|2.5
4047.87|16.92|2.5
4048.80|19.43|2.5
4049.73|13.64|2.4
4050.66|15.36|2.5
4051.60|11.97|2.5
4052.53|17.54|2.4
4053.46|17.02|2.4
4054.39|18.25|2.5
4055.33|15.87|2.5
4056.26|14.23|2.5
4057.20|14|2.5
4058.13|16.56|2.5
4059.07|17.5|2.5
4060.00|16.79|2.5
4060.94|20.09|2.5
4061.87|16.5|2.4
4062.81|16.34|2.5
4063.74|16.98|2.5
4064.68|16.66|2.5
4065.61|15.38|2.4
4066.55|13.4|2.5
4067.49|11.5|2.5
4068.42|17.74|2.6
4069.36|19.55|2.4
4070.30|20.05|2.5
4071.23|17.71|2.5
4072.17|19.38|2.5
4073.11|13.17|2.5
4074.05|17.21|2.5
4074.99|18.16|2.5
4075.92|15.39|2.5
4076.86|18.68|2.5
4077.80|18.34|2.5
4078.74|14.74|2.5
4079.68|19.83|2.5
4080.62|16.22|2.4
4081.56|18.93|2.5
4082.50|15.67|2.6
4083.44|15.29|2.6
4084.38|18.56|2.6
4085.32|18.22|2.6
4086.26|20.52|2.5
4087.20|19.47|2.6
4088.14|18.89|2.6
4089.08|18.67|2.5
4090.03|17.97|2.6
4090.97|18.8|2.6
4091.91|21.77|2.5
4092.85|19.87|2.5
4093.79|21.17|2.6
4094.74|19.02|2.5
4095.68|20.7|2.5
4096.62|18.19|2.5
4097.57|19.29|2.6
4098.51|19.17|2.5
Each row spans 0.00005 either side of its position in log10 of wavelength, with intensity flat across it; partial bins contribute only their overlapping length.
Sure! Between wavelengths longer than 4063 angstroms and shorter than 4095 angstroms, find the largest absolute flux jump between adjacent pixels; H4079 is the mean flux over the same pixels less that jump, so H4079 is 11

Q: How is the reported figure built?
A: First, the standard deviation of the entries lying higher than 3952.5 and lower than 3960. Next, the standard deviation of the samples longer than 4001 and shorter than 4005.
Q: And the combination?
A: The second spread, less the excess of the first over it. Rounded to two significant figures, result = -1.3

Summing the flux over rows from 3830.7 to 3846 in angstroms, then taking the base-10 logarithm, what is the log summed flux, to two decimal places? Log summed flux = 2.43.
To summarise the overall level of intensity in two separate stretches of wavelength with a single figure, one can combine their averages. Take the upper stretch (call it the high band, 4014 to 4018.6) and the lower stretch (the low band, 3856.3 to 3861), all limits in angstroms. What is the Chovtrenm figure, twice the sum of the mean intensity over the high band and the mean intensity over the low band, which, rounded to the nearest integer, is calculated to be 73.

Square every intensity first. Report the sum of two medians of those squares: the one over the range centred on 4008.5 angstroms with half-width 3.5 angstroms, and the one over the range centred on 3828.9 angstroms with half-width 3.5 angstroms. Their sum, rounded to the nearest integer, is 503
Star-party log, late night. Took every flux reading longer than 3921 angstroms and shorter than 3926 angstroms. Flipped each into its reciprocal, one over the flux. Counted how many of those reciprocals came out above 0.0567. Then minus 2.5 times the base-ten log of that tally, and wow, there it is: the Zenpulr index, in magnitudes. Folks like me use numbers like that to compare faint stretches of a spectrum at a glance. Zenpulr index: -1.2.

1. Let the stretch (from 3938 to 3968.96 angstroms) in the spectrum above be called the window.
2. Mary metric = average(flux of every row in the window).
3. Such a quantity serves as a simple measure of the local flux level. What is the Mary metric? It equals 16.5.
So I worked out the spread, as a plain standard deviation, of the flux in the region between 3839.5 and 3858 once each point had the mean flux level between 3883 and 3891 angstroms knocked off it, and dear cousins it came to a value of 2.0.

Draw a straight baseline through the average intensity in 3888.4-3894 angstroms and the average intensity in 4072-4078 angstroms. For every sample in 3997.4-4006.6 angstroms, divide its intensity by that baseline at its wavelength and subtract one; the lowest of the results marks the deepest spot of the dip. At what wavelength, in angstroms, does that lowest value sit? 3997.85 angstroms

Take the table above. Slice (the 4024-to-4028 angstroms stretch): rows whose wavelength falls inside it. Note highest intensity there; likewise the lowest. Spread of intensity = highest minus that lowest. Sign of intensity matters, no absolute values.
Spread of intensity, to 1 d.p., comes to 2.4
